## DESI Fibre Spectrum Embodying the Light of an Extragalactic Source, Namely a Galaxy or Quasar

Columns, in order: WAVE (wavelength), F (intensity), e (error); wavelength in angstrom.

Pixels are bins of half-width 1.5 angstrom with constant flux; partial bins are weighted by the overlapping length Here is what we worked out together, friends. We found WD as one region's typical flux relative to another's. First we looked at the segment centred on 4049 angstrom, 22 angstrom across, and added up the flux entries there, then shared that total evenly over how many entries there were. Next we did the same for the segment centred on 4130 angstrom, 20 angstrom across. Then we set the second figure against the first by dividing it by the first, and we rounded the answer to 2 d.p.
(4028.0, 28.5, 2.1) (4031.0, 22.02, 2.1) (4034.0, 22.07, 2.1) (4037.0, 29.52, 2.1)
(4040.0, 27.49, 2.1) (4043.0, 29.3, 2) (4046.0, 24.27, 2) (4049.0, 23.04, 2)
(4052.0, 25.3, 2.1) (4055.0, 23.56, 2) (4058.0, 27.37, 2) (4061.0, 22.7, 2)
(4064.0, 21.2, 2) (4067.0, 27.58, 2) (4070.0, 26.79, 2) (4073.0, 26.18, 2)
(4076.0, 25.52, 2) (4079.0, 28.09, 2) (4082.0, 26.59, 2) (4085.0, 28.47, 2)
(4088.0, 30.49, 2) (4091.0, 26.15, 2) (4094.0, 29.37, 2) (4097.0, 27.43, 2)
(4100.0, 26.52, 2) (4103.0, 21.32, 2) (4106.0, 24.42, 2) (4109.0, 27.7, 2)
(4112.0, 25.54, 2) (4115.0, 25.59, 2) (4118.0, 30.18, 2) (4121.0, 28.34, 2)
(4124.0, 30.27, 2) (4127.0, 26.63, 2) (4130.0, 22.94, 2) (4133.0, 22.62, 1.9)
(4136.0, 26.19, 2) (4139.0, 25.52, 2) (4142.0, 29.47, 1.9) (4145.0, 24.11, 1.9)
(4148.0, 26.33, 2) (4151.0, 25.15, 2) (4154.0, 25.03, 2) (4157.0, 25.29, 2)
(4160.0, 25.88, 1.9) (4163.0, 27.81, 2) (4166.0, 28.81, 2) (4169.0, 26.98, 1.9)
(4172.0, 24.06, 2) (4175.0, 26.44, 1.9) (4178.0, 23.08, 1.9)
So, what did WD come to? 1.01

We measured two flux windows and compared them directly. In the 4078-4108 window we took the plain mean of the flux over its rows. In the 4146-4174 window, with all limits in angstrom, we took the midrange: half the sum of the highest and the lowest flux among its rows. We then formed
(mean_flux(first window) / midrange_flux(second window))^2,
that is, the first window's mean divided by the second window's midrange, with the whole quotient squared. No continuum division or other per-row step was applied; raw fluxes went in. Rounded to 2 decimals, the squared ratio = 1.03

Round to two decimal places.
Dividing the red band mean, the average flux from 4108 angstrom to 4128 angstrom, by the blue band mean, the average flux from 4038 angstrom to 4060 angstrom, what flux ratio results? 1.08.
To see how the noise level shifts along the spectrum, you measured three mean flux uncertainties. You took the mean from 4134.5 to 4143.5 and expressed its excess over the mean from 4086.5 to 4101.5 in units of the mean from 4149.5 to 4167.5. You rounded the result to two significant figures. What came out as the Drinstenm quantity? -0.017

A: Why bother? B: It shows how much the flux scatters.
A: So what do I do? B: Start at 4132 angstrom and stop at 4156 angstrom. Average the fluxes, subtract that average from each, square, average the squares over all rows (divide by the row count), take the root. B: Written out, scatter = 1.9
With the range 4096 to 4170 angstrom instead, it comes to 2.2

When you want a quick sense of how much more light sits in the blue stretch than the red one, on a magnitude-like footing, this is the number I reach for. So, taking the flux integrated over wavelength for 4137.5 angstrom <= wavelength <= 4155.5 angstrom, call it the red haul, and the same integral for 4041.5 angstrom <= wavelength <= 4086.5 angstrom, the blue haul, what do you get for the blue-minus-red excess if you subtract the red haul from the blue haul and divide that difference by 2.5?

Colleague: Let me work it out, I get 276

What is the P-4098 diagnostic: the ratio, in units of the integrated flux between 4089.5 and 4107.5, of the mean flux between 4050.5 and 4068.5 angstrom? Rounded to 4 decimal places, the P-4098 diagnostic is 0.0529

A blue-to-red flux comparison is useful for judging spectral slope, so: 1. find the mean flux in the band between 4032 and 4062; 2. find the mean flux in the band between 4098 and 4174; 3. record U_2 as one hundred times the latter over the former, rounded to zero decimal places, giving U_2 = 103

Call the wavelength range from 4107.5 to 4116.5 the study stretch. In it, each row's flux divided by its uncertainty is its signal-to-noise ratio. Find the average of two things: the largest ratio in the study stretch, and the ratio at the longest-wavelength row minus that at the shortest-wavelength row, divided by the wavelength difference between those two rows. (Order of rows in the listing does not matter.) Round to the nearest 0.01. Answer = 6.84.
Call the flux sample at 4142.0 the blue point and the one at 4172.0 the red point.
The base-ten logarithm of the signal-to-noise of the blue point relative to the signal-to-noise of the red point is 0.11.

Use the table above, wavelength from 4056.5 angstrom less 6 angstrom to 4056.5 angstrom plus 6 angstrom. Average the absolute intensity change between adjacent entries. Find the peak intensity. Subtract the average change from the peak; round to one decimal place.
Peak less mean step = 24.0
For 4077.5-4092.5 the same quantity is 28.1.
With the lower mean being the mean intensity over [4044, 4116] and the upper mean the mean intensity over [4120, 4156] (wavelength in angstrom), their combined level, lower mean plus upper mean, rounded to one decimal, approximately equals 51.9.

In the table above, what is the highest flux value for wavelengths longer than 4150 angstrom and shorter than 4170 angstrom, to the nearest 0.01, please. 28.81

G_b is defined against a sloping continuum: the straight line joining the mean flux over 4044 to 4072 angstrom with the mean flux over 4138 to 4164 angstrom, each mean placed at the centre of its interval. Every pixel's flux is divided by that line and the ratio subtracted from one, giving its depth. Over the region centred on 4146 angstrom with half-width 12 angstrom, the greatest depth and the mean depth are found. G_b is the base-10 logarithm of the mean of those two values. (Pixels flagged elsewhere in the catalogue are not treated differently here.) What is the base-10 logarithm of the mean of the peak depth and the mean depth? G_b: -1.42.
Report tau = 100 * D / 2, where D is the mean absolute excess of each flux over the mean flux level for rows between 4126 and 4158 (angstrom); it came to 65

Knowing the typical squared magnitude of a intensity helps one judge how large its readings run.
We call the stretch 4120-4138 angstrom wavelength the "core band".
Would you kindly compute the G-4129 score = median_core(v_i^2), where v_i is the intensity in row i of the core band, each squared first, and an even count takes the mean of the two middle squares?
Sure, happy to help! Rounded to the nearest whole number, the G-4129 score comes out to 698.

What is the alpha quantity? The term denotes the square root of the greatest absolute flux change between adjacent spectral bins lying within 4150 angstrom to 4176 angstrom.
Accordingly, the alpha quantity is 1.71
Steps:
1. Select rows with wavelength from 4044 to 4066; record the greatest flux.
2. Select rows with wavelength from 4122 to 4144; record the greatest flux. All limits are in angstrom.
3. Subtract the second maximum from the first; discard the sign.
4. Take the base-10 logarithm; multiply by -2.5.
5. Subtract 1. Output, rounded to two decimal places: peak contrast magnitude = -2.16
